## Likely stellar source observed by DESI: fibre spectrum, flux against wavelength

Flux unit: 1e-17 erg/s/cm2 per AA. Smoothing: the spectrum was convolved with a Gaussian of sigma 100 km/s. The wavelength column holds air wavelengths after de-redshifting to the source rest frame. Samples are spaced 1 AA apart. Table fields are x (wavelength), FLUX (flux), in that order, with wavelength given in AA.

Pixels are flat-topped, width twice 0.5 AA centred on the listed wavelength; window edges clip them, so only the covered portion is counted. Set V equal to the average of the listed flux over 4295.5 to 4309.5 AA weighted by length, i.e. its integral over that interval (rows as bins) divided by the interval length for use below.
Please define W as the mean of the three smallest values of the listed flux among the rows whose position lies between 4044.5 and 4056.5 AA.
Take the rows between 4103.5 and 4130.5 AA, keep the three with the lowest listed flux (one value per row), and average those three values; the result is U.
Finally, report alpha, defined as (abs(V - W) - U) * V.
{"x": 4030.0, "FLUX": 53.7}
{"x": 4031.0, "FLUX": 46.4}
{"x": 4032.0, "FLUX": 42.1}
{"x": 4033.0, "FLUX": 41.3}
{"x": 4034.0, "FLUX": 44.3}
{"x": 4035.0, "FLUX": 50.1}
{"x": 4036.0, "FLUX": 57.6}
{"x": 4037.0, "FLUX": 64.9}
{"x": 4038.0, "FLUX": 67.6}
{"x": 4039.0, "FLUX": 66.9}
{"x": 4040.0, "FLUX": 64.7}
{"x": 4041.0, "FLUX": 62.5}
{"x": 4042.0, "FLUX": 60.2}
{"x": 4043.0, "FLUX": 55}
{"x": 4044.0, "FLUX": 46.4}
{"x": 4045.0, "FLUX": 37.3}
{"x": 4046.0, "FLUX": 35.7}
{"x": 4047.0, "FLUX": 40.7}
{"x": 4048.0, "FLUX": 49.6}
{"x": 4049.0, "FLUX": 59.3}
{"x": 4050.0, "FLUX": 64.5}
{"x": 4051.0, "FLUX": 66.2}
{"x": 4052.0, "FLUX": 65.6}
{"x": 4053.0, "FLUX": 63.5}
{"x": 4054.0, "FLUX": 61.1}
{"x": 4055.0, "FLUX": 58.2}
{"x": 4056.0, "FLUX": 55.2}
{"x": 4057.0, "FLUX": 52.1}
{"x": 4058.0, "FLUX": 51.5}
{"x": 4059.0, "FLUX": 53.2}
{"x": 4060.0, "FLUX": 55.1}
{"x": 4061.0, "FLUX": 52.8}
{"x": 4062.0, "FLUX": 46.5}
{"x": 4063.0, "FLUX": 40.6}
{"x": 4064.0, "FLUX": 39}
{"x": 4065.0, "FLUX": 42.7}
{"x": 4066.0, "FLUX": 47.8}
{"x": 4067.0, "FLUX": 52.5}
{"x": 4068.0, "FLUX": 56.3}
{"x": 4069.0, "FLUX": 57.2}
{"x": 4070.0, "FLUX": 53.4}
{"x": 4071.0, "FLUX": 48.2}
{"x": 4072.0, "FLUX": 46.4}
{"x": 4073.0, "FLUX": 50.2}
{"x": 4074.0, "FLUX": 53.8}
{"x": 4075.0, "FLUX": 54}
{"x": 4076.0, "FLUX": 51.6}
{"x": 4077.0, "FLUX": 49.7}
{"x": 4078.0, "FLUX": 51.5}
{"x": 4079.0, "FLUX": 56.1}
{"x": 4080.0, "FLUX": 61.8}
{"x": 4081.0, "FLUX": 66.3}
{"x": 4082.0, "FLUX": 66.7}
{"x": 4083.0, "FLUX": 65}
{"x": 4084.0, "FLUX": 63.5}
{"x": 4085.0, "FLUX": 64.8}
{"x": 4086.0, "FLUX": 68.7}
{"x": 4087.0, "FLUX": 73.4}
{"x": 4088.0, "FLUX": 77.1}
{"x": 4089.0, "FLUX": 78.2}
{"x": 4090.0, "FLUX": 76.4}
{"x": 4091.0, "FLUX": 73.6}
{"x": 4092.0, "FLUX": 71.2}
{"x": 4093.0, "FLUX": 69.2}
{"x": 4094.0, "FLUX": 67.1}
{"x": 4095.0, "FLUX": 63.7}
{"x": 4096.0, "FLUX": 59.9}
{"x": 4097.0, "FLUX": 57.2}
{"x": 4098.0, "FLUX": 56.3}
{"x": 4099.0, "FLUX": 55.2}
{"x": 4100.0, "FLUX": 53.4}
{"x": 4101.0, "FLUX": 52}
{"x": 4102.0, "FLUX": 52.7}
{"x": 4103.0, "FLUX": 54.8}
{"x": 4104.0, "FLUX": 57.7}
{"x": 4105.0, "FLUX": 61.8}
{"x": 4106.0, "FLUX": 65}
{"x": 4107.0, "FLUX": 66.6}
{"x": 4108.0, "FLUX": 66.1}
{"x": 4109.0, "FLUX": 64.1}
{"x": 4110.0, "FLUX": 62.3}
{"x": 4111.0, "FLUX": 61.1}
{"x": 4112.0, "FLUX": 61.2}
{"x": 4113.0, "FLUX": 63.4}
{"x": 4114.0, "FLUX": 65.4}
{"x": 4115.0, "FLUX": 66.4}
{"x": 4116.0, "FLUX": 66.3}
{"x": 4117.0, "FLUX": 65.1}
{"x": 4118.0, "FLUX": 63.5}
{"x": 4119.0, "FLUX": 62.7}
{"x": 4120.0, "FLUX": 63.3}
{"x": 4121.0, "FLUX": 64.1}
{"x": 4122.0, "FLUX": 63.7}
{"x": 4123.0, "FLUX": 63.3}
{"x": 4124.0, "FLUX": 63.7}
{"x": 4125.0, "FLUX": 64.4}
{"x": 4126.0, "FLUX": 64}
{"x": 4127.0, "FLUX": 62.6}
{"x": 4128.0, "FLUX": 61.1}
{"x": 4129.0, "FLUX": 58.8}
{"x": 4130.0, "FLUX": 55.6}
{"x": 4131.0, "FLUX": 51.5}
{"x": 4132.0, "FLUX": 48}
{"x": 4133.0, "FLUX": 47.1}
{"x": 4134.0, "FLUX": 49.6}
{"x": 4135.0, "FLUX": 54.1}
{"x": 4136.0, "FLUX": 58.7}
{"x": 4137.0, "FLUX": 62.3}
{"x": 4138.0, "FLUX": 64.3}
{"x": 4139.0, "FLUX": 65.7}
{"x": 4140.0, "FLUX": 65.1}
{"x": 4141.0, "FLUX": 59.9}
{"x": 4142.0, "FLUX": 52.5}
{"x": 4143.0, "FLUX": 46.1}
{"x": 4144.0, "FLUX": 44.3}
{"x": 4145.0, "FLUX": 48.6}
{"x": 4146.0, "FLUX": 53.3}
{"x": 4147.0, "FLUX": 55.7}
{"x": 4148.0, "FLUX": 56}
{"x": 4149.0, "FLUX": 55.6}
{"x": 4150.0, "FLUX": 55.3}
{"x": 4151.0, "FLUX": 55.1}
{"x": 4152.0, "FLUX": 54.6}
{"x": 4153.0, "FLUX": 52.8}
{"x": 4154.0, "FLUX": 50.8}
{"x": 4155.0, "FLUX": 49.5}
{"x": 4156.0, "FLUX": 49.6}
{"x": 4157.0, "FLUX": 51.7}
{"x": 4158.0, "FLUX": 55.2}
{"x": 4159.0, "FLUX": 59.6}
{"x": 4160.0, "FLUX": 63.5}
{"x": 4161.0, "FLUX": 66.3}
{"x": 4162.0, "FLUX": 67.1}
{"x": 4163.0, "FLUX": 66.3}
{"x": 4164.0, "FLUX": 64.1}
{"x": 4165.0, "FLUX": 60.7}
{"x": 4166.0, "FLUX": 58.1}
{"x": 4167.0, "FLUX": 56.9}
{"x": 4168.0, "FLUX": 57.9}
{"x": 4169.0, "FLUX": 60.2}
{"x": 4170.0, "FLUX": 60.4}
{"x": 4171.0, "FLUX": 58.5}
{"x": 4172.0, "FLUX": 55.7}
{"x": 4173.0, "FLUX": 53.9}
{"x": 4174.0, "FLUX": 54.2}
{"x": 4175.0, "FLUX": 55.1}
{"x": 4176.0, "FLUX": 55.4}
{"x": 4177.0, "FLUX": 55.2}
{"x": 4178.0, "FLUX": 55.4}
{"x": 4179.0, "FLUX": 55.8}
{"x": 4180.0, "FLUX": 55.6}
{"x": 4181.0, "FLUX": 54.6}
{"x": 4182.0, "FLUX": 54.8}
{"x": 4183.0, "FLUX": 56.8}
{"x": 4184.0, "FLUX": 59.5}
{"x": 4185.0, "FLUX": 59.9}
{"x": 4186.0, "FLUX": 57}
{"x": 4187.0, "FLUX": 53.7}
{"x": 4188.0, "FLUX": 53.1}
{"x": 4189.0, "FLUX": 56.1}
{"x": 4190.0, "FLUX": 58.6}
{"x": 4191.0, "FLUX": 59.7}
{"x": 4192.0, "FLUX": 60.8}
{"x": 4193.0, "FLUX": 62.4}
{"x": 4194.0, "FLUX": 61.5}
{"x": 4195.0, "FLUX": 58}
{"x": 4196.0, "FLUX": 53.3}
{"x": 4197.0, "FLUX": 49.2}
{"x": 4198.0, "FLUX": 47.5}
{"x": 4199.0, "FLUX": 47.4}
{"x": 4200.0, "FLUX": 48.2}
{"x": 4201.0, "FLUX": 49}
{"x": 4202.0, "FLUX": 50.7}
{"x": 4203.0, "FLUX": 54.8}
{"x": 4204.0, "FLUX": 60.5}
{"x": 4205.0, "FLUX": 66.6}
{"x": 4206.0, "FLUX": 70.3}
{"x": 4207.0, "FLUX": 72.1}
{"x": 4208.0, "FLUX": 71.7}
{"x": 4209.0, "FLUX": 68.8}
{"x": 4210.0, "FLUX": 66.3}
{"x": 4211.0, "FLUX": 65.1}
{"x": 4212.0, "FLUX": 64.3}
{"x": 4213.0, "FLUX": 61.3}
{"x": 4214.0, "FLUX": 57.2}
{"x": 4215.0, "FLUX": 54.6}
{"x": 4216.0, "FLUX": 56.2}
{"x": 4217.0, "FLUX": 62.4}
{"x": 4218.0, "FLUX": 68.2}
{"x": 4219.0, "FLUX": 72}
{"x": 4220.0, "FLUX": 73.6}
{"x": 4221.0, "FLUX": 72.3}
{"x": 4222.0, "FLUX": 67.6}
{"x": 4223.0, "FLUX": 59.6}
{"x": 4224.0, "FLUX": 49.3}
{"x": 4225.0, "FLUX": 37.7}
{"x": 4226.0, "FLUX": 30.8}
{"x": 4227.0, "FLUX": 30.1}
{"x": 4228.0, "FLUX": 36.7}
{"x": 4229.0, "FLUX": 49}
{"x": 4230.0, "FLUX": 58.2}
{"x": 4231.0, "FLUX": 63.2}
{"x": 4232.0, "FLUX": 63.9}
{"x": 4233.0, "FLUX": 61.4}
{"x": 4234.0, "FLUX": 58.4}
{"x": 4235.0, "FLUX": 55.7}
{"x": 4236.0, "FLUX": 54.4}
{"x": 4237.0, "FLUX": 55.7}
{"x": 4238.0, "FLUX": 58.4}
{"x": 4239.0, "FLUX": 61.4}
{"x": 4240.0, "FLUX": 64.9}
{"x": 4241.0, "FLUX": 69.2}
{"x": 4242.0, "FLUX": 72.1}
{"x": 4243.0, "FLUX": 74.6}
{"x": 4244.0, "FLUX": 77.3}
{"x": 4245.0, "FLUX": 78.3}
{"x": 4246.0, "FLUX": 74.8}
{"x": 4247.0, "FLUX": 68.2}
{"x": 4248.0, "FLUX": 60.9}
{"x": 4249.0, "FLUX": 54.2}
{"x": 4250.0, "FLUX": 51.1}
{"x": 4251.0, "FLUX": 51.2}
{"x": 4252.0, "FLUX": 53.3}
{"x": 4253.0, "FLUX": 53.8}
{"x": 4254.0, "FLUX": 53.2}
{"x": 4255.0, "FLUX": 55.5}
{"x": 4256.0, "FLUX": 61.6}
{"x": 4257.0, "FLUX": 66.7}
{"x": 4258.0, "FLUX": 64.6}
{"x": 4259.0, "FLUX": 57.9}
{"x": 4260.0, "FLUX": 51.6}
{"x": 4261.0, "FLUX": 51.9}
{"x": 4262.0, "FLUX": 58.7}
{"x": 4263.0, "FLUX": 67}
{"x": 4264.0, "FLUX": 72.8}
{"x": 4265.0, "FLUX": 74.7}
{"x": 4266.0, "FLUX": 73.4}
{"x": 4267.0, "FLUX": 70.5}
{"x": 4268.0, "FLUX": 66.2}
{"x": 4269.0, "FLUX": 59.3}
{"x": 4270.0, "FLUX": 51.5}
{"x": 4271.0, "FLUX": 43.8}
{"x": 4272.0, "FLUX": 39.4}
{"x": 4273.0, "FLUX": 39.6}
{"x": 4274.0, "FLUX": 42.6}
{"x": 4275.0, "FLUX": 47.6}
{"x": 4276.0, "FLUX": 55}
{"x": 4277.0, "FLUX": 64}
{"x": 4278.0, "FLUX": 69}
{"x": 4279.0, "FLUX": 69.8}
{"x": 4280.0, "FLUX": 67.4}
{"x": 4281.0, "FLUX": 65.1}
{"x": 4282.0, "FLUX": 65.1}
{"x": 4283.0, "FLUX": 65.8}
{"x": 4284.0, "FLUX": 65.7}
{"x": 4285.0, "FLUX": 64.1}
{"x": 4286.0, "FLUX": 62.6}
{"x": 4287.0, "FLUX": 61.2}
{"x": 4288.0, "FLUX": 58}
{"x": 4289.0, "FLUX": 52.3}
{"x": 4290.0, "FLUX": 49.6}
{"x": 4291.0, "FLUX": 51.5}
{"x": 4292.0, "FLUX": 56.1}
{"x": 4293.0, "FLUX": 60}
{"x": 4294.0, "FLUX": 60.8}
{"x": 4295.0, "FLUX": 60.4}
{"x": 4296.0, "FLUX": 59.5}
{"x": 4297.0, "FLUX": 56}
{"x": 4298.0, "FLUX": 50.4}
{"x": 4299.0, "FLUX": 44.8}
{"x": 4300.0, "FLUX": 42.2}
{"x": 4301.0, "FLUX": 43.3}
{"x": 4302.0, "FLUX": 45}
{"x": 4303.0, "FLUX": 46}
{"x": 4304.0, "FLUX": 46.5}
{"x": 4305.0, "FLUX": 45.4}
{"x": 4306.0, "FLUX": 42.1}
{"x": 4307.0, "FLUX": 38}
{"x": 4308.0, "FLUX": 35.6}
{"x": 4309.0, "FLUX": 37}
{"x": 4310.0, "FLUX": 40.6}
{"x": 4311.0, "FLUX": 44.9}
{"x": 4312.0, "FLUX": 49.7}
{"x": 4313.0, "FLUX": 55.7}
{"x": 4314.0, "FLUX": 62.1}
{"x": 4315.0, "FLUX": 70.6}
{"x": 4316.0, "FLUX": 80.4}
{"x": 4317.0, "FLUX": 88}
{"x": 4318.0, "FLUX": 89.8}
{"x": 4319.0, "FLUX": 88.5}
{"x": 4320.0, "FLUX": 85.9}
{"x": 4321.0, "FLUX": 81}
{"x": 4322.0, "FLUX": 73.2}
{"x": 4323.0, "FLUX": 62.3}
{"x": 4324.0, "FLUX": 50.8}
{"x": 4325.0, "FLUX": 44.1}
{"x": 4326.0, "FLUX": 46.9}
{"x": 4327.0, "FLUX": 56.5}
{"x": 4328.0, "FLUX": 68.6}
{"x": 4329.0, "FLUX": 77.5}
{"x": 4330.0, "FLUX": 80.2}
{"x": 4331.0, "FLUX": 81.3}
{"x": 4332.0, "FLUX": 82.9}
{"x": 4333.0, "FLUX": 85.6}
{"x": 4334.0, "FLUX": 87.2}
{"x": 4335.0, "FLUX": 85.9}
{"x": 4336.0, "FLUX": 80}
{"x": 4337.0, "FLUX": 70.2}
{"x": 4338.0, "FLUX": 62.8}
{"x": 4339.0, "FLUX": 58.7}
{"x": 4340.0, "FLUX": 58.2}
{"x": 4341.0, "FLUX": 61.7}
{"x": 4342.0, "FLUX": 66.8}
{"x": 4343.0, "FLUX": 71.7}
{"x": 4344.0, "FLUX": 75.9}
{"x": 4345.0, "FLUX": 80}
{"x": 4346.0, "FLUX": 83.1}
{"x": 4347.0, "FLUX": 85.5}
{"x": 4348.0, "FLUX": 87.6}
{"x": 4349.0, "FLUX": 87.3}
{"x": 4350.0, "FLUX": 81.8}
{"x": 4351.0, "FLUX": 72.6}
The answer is -2263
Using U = 57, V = 45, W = 37.9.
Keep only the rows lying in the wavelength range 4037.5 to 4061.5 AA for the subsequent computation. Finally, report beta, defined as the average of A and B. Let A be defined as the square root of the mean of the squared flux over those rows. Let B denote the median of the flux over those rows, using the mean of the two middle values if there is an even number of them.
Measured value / 57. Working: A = 57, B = 57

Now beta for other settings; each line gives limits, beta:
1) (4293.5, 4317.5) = 50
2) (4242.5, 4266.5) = 62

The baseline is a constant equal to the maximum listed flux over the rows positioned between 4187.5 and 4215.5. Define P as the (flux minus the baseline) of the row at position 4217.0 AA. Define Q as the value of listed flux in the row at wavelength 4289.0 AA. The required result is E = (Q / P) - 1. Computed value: -6.4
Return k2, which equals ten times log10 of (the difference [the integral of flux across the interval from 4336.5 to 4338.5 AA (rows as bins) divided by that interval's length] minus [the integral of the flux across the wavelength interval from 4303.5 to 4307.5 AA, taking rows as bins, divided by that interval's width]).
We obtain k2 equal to 14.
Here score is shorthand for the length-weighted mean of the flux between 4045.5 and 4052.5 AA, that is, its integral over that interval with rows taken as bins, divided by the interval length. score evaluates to 55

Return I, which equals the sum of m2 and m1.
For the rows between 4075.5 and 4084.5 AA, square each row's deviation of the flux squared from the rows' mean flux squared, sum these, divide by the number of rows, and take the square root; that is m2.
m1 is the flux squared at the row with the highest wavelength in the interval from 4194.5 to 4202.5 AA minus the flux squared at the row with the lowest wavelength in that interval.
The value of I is -33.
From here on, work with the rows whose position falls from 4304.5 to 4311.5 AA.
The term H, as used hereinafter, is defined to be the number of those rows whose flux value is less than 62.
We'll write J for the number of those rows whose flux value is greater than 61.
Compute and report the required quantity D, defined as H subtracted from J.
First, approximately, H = 7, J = 0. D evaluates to -7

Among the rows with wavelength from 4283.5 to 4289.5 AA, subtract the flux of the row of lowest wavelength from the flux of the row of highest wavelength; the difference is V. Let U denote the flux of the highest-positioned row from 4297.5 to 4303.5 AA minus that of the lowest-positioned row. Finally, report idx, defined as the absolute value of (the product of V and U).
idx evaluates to 59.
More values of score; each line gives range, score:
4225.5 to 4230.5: 41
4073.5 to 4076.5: 53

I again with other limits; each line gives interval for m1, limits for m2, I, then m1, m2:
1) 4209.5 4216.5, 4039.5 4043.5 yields -807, -1237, 430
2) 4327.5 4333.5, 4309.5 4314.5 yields 3408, 2621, 786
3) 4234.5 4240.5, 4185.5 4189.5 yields 1288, 1110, 178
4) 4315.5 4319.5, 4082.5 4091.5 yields 2138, 1368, 770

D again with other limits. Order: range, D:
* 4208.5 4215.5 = 2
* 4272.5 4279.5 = -1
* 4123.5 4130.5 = 2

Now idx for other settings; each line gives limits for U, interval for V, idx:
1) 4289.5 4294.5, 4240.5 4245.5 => 102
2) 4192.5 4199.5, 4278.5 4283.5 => 60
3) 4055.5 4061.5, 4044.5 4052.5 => 68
